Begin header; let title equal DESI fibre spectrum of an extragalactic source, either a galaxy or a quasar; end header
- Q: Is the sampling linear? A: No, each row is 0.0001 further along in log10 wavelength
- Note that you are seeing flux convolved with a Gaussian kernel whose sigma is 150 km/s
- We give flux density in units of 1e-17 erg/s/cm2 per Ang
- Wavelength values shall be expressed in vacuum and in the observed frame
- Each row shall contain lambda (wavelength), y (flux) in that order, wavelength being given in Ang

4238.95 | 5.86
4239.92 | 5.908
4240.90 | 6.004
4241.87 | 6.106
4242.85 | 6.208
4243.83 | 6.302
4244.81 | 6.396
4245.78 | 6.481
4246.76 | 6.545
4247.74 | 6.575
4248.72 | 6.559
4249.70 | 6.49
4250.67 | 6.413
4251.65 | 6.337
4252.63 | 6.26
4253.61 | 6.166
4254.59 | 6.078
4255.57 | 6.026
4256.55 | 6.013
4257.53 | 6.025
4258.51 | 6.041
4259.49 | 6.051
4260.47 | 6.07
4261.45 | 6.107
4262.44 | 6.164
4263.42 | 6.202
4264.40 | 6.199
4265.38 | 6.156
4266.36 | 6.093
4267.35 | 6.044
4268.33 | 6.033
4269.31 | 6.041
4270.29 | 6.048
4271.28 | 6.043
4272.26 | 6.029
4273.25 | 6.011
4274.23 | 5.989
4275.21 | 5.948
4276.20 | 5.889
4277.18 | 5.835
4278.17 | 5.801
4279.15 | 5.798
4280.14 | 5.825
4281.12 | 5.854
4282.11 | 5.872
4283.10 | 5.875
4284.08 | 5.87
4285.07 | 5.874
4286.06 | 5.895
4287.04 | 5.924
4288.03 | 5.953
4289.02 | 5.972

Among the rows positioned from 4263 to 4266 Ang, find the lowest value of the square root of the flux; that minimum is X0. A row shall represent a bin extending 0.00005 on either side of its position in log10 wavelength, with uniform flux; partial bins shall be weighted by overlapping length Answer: 2.48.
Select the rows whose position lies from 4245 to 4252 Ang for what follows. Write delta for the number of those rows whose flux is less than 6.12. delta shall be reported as 0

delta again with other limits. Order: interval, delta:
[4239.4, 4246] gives 3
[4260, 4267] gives 3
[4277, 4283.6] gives 7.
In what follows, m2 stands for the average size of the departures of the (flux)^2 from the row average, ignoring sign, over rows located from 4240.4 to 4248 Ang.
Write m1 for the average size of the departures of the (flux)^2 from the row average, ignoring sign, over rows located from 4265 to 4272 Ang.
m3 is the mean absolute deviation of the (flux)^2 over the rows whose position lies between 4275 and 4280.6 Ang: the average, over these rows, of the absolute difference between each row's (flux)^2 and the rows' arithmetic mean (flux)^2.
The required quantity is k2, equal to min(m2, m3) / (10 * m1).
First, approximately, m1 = 0.4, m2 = 2.2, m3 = 0.541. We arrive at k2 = 0.13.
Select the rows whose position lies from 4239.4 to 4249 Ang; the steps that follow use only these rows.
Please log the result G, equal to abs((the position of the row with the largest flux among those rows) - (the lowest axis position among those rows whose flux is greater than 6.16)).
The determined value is 4.9 Ang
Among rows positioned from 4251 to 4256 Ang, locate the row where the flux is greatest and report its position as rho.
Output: 4251.65 Ang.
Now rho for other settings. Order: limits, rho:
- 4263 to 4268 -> 4263.42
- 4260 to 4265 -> 4263.42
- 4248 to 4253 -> 4248.72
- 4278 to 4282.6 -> 4282.11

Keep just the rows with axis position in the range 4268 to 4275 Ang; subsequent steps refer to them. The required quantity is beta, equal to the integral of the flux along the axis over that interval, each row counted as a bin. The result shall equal 42.2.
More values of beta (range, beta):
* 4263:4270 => 42.8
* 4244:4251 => 45.4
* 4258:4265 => 42.8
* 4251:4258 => 42.9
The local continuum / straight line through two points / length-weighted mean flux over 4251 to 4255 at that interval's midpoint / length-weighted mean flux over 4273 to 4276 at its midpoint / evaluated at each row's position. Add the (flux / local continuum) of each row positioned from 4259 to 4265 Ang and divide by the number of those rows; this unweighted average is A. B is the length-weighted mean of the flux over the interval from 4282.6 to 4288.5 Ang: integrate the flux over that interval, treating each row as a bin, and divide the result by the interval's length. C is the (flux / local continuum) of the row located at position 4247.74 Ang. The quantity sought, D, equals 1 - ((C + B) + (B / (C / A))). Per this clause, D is -11.6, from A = 1.00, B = 5.90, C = 1.05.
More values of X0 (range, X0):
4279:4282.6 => 2.41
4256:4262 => 2.45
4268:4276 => 2.44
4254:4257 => 2.45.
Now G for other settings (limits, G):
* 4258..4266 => 1.0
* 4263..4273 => 0.0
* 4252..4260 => 0.0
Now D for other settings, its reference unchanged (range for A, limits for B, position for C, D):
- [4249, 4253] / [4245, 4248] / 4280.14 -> -13.3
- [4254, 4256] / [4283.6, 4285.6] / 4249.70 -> -11.4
